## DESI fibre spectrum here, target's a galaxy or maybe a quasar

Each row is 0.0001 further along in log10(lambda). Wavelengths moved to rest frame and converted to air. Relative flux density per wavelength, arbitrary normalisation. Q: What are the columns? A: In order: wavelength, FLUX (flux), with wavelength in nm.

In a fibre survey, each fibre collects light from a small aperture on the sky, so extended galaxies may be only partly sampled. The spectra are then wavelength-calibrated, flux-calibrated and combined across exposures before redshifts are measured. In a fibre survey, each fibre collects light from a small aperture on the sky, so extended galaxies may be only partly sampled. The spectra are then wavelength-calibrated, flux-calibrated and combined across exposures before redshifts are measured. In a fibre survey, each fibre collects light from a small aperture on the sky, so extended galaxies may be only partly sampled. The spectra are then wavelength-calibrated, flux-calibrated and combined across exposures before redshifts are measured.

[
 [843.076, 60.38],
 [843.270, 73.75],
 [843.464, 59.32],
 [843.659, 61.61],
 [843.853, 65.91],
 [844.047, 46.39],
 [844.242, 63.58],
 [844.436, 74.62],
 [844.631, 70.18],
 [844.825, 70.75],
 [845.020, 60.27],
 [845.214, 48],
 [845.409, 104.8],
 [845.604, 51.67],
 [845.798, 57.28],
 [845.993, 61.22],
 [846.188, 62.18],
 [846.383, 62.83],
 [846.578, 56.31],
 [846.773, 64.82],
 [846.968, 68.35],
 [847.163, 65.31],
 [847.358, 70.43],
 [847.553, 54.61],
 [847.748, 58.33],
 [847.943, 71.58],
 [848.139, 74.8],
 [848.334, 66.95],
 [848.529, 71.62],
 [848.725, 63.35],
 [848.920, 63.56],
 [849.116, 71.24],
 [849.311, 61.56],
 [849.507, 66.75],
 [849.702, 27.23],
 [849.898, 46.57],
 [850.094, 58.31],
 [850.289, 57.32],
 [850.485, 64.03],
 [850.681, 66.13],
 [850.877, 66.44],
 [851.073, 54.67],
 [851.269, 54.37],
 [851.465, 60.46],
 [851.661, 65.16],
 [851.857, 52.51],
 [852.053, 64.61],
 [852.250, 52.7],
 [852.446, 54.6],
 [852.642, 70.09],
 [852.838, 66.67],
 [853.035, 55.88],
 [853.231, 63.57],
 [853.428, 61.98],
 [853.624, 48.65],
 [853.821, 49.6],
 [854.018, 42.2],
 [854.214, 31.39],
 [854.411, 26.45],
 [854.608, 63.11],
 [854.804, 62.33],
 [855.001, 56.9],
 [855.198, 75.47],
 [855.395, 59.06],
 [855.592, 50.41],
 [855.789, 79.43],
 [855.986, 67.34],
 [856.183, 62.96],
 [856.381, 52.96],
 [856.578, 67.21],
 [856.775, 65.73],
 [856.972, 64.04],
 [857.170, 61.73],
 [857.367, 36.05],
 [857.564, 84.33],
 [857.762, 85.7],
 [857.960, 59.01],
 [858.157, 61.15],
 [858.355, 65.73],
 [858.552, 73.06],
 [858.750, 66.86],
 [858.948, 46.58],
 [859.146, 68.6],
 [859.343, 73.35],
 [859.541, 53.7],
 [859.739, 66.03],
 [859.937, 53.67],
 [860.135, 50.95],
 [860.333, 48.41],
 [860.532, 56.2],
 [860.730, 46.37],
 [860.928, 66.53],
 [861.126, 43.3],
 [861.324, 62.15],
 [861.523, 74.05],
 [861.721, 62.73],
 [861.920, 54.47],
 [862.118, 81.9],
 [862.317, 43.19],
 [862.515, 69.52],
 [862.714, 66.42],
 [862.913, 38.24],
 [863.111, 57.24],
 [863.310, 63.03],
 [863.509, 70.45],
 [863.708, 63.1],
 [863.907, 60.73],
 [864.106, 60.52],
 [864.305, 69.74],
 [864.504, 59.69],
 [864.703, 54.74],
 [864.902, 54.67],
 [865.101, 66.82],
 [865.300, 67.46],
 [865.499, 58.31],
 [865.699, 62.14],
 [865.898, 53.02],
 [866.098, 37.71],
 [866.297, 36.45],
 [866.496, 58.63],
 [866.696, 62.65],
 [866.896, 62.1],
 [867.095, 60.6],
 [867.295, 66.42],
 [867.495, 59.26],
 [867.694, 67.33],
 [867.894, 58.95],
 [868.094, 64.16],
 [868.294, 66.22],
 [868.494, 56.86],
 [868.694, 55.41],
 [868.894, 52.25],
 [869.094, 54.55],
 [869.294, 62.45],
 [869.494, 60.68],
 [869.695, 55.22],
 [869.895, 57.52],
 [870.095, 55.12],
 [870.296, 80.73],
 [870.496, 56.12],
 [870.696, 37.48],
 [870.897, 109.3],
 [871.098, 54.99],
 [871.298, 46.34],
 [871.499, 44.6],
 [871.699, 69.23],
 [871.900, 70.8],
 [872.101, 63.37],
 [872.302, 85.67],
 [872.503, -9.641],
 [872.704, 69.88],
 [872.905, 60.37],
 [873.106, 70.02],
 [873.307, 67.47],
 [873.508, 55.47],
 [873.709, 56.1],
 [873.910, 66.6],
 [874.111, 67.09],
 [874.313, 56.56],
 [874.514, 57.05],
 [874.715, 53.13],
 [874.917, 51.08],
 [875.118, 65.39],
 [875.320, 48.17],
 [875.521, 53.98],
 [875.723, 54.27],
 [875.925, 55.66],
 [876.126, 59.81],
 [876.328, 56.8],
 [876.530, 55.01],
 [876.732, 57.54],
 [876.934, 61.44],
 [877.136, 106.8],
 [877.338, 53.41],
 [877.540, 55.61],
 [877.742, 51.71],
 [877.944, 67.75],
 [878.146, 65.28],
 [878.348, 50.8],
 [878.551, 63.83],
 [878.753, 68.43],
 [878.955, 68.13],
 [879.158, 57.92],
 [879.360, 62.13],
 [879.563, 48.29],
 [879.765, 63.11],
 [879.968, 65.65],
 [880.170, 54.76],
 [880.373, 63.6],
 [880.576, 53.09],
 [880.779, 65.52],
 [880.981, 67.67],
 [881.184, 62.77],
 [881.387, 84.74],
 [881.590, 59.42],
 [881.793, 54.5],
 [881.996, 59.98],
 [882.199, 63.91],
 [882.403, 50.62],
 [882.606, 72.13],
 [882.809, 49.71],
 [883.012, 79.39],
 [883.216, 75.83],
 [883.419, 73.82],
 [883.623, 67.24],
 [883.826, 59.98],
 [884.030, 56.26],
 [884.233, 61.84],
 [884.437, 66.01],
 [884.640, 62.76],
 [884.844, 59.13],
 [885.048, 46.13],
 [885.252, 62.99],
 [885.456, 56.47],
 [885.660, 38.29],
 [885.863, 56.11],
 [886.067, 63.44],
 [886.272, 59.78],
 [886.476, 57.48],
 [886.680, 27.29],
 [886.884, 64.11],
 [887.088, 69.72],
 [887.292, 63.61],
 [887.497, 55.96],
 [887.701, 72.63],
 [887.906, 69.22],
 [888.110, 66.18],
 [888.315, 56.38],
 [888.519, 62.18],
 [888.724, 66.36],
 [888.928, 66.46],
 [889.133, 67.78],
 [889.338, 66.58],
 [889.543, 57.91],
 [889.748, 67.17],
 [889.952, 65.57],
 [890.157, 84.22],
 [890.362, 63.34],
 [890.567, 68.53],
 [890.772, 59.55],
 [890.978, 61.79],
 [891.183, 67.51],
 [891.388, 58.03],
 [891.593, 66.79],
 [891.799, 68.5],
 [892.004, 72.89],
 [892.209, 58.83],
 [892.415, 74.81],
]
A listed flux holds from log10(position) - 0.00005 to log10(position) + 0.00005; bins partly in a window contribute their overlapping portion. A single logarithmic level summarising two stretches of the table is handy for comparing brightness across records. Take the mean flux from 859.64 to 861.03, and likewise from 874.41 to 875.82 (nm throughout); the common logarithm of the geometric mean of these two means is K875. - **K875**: 1.74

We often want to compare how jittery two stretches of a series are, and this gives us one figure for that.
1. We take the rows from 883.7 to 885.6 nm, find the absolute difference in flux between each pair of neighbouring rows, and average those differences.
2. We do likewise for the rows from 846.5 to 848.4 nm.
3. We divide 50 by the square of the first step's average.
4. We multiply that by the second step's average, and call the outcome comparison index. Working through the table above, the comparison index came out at 7.1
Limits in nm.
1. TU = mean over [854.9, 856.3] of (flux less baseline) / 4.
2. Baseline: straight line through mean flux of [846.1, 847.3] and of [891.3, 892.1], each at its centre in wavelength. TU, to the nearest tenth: 0.1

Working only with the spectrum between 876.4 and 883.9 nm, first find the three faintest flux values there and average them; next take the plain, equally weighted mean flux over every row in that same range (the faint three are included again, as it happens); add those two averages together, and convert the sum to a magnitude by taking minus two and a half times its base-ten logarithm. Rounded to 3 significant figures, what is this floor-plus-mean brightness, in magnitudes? -5.13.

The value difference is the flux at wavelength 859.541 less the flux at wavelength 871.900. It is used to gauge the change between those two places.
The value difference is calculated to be -17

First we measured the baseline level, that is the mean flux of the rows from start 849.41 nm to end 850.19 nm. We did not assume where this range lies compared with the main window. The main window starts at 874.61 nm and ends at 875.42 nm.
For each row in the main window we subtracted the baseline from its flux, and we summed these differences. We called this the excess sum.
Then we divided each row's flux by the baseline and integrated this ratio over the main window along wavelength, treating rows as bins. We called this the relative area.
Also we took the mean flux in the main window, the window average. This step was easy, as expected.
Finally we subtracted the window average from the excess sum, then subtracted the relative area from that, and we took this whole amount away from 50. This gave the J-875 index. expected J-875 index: 86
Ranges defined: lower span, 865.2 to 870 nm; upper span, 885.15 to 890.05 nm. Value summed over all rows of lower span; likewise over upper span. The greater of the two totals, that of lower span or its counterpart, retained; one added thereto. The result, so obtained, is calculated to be 1461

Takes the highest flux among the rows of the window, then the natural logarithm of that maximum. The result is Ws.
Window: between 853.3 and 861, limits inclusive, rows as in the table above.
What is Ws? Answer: 4.45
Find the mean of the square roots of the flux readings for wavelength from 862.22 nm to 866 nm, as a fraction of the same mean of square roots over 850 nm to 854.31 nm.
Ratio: 1.02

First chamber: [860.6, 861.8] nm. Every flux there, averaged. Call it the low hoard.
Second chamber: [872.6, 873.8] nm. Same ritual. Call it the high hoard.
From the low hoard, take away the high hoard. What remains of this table -4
